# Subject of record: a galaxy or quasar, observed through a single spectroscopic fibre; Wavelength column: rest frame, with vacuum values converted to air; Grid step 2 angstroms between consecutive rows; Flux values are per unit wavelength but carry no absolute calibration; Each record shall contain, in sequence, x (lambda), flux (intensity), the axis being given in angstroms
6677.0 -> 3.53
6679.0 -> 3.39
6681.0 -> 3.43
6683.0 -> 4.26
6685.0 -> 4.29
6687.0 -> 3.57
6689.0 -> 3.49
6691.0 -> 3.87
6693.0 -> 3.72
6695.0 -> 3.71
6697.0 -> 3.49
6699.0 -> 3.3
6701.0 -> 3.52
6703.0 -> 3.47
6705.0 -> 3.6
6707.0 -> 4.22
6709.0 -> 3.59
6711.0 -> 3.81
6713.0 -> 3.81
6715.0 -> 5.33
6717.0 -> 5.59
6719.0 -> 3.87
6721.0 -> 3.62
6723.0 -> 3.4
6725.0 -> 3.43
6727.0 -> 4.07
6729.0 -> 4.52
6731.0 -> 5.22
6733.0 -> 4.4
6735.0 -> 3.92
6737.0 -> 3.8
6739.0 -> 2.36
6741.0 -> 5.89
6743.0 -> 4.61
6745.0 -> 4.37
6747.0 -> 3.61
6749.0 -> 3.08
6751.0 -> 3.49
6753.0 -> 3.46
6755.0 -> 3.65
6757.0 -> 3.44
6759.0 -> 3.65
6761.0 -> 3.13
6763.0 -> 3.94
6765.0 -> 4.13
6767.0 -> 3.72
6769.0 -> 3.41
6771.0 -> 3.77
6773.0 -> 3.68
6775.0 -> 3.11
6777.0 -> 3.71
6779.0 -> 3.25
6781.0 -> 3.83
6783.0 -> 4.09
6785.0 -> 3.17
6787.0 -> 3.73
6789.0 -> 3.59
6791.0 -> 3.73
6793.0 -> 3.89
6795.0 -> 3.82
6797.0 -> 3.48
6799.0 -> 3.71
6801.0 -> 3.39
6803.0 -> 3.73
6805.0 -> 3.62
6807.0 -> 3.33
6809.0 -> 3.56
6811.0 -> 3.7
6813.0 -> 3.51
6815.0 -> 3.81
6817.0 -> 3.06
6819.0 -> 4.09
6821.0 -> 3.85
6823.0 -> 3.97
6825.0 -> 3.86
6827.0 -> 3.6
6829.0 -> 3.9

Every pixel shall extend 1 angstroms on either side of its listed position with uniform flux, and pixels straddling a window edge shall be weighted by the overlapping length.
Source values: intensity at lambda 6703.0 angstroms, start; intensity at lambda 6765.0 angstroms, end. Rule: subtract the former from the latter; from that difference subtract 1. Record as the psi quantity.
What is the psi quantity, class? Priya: -0.3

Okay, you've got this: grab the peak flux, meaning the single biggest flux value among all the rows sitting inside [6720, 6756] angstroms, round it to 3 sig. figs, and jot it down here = 5.89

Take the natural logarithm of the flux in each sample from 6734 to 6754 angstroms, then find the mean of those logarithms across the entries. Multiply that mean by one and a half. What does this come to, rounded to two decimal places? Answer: 1.99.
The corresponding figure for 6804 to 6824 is 1.94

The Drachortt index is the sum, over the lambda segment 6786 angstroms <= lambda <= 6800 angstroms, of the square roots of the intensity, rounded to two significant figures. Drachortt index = 13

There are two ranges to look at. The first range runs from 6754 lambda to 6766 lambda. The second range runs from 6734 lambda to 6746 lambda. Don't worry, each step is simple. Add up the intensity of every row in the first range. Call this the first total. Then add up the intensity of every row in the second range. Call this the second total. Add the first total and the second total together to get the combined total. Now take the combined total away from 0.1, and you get -46.8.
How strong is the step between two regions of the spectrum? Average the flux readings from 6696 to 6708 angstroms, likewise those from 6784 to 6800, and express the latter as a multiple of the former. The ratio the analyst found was 1.01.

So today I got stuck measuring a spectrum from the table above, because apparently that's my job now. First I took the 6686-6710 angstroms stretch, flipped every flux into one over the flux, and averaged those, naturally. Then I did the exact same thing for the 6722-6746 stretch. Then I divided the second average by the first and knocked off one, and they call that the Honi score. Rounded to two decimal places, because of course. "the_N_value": -0.09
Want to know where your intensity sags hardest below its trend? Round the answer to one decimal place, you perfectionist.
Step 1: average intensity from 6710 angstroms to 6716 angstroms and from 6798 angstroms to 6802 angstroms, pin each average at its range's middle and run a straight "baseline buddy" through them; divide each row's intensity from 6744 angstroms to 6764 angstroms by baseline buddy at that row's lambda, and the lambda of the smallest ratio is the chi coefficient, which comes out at 6749.0 angstroms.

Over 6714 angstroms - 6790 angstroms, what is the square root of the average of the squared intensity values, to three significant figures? 3.93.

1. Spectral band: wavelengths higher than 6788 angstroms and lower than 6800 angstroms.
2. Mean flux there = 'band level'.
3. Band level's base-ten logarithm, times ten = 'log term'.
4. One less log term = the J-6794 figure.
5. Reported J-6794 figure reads -4.69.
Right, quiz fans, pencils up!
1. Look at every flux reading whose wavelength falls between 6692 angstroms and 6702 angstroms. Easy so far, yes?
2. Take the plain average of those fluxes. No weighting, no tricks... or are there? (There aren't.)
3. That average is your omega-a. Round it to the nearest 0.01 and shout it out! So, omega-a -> 3.55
